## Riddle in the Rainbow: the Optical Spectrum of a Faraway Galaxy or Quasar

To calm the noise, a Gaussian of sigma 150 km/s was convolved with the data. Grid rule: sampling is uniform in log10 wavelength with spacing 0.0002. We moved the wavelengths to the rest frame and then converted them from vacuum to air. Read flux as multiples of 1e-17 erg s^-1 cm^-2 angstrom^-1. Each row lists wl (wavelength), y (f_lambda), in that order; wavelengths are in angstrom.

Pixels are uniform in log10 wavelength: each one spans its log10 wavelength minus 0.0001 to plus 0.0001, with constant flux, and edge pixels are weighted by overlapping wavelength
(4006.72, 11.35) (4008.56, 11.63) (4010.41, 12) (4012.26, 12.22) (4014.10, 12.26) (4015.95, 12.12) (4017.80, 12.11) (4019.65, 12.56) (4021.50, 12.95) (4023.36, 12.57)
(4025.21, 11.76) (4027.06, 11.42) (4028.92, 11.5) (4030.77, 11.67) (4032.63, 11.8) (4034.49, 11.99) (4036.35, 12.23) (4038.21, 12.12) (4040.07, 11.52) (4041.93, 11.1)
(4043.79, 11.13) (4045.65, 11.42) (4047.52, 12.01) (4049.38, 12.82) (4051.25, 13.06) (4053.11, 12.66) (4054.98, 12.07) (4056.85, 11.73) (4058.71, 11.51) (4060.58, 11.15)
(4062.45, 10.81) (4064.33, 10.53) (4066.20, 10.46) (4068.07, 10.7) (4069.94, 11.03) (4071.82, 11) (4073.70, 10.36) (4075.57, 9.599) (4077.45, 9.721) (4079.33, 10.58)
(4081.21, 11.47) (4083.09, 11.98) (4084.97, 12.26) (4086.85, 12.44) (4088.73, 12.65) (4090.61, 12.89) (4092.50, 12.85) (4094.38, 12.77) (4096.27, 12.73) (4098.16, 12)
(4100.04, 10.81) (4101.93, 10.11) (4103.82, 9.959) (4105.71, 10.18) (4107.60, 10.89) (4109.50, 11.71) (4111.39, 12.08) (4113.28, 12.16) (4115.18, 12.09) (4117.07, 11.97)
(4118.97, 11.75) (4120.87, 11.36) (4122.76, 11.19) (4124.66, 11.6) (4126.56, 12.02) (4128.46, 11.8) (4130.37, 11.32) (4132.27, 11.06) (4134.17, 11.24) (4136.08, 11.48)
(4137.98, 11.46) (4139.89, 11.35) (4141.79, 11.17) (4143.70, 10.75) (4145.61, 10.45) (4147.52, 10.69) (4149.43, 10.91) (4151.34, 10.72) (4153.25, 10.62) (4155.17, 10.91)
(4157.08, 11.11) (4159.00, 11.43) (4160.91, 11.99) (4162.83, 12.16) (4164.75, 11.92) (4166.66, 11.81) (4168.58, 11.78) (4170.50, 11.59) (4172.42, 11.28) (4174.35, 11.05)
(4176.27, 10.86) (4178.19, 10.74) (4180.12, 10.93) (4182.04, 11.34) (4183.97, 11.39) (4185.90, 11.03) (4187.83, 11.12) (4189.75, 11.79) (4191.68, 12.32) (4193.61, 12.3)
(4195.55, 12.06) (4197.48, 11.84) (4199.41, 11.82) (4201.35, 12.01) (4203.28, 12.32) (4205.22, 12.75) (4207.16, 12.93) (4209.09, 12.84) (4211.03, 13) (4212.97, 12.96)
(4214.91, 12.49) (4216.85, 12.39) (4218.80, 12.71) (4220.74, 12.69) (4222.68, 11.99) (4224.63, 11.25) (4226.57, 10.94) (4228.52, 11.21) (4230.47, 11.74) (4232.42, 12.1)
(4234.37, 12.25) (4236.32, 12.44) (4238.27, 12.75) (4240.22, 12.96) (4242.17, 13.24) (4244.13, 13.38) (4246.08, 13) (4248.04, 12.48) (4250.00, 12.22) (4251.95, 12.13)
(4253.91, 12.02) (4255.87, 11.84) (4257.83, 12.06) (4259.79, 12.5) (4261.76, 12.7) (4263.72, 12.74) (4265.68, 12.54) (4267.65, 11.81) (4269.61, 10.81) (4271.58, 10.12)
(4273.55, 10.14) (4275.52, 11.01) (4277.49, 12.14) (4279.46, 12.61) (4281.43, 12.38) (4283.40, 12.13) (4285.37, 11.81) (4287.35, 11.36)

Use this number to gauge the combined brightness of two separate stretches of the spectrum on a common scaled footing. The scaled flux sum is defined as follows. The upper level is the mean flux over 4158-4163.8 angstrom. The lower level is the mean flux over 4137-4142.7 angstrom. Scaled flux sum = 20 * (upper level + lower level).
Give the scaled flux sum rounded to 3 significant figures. 464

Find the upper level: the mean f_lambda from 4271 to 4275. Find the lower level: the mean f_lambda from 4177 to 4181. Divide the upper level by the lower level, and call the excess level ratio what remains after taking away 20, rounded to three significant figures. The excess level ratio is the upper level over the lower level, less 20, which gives -19.1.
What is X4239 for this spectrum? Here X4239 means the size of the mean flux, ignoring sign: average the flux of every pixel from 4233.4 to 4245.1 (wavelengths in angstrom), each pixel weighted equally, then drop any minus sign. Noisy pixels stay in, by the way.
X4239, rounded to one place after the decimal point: 12.8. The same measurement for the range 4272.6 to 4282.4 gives 11.7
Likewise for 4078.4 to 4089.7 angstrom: 11.9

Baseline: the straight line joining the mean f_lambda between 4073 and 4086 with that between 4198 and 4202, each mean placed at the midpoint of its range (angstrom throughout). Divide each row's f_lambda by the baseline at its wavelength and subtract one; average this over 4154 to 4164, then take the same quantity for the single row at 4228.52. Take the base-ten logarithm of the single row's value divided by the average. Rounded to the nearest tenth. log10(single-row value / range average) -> 1.4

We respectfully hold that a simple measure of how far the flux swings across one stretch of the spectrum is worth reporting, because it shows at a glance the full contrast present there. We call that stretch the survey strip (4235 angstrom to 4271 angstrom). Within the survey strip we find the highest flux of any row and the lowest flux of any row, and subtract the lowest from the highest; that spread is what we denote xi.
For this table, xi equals 2.6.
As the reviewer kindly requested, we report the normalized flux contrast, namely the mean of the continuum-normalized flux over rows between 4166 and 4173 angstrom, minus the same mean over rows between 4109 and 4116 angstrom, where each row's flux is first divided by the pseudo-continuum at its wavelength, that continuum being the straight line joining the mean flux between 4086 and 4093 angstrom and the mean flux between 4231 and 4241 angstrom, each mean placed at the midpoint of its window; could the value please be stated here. -0.025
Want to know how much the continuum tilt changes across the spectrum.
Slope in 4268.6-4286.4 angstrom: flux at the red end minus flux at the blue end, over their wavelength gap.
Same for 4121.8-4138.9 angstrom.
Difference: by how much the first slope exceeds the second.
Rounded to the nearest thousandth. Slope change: 0.046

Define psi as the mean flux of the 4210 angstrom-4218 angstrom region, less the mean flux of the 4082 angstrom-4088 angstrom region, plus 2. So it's 2.5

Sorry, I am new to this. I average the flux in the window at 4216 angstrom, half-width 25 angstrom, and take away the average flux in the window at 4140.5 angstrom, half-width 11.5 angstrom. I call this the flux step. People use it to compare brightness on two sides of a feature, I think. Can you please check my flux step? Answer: 1.2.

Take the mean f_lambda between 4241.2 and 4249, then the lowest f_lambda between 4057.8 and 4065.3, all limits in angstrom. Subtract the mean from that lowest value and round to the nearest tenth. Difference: -2.5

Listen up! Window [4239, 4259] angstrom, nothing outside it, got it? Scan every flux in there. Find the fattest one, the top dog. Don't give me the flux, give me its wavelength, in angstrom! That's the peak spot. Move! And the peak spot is 4244.13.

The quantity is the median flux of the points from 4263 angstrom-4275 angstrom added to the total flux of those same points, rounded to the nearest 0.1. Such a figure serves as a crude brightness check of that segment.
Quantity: 79.5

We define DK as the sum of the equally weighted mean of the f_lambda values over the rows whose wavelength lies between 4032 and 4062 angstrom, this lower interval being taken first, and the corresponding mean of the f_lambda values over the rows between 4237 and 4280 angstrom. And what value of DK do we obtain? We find 24.0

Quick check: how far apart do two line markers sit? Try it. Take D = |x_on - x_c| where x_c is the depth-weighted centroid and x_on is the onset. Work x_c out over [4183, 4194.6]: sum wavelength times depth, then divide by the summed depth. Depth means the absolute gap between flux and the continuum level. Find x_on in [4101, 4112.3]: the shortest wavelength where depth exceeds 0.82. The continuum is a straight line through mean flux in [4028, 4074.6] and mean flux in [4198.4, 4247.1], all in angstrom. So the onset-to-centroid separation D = 84.8 angstrom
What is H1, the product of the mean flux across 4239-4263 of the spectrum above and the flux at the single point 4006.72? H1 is 142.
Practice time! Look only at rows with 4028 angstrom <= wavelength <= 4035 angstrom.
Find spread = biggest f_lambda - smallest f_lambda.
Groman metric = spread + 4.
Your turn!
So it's 4.5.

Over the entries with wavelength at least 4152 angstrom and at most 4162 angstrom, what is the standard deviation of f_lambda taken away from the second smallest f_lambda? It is 10.4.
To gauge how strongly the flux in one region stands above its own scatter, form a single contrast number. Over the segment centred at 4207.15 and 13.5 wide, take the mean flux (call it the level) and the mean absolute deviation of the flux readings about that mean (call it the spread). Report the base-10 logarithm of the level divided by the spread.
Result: 1.6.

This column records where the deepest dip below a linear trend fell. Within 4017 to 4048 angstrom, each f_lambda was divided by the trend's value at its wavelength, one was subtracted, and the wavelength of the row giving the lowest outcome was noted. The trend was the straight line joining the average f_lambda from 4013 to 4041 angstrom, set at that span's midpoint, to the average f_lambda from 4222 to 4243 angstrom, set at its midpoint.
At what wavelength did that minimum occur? 4041.93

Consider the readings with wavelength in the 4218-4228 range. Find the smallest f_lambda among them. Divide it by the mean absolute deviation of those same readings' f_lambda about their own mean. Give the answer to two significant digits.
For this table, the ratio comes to 17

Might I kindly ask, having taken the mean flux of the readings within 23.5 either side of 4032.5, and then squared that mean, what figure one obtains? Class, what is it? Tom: 145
